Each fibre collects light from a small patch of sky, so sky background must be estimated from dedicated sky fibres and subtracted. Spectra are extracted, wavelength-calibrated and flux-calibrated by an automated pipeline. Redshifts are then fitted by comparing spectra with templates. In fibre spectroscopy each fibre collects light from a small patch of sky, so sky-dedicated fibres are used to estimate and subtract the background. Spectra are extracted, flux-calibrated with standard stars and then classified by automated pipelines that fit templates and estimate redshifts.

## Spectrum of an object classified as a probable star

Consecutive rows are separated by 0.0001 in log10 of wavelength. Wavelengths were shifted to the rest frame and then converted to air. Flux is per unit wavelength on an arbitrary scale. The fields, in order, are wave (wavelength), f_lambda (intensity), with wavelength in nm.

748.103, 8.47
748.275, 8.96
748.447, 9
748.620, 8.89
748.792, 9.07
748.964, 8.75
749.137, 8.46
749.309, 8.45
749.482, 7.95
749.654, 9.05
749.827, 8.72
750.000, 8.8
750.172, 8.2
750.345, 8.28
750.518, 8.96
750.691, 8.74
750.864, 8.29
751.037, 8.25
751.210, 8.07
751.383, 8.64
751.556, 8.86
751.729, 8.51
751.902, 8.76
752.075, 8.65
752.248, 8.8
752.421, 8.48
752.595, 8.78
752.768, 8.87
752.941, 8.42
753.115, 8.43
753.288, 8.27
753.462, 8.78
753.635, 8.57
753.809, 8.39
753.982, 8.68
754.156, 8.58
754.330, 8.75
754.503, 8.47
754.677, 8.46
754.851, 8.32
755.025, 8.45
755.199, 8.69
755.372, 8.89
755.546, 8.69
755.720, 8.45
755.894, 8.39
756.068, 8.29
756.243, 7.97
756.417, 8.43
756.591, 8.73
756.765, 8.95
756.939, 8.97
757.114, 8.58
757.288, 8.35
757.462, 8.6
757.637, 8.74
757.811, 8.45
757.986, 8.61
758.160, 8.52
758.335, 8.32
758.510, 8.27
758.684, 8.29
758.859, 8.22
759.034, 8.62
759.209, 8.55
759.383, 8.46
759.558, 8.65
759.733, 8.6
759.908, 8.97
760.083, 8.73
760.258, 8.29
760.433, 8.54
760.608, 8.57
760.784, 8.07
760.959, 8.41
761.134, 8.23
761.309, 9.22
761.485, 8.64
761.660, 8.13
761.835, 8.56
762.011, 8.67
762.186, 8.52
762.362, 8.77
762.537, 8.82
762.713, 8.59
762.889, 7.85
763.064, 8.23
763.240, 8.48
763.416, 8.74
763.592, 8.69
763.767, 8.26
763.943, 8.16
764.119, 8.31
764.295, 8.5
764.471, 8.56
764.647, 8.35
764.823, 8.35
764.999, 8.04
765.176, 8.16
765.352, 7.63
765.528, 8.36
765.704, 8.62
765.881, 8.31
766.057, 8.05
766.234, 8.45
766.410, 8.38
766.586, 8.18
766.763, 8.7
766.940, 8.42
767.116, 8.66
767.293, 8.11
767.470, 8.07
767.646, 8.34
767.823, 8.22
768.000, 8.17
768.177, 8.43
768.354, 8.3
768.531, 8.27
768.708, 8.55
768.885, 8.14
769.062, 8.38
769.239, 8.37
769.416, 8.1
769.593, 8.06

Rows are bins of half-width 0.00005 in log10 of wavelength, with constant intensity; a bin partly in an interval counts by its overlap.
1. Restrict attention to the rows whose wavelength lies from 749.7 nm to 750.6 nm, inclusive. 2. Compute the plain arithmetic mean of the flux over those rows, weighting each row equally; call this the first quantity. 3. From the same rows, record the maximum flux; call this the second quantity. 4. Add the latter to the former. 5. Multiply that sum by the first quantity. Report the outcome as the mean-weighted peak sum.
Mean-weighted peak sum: 151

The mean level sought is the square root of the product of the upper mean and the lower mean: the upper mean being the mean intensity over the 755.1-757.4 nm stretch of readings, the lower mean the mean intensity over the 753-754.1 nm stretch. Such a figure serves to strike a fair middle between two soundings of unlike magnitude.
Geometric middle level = 8.54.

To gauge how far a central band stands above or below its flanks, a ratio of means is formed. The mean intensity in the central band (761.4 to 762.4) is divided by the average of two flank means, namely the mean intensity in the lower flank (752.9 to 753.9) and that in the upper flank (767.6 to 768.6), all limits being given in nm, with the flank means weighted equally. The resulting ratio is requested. 1.02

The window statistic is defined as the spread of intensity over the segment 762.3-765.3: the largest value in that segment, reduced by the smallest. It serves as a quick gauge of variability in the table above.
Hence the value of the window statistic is 1.0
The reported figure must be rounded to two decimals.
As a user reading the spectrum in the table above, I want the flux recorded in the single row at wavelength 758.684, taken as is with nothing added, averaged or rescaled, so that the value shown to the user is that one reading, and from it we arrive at 8.29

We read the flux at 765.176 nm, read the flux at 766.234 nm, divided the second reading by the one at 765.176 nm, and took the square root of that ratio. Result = 1.018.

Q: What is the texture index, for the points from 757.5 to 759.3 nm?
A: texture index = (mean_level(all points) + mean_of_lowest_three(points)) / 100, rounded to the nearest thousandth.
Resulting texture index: 0.167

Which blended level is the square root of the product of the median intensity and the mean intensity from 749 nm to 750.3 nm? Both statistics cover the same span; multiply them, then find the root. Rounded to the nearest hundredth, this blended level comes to 8.49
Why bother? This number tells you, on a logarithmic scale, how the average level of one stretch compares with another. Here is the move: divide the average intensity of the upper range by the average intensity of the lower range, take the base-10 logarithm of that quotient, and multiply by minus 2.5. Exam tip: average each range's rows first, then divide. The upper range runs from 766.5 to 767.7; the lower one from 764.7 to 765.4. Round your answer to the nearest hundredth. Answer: -0.04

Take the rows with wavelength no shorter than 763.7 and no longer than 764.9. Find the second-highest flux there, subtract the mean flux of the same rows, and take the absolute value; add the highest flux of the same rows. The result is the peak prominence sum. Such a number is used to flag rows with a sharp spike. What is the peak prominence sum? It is 8.70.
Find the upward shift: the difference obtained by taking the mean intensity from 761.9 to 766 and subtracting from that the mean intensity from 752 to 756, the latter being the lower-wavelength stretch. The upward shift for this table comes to -0.19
